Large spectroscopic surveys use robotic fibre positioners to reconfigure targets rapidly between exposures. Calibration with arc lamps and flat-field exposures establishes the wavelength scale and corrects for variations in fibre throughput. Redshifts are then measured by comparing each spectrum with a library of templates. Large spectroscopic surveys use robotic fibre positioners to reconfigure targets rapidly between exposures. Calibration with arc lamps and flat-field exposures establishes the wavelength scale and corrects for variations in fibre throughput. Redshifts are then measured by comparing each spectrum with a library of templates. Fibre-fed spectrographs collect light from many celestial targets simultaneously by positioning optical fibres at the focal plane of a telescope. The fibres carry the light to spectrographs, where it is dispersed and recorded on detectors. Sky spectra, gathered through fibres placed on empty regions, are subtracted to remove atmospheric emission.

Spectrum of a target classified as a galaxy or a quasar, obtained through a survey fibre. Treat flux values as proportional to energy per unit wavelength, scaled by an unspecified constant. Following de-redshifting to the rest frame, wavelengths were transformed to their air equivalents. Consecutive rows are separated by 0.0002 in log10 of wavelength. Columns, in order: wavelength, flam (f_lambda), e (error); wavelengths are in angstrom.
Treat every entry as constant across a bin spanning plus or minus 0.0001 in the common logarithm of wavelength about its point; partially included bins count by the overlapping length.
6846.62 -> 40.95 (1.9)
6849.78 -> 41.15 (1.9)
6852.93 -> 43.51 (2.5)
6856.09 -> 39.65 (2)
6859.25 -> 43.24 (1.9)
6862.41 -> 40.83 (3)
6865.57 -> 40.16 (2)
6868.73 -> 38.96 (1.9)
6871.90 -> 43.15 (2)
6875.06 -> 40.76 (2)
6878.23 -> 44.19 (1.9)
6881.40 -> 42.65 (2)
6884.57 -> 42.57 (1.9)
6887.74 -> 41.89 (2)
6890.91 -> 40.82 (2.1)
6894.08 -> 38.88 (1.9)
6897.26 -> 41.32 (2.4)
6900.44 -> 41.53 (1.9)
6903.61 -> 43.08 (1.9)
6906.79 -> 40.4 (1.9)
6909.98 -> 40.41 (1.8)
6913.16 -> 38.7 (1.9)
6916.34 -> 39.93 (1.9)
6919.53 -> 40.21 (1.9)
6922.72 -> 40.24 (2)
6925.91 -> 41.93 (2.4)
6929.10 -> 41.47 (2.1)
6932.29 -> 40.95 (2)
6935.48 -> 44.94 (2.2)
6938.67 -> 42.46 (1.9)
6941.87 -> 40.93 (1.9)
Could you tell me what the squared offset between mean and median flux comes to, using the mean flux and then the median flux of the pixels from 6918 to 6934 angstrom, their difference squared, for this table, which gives 0.00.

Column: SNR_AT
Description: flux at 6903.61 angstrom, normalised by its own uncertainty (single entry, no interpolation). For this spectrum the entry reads 22.7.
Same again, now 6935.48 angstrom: 20.4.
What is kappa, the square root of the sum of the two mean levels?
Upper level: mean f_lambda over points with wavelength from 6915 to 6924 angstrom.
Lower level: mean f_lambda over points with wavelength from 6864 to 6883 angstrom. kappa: 9.04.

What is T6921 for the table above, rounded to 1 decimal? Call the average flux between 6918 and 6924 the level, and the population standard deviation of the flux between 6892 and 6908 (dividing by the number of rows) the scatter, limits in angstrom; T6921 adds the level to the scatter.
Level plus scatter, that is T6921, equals 41.6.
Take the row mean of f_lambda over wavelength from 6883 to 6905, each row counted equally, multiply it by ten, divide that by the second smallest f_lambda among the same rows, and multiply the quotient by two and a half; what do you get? 25.4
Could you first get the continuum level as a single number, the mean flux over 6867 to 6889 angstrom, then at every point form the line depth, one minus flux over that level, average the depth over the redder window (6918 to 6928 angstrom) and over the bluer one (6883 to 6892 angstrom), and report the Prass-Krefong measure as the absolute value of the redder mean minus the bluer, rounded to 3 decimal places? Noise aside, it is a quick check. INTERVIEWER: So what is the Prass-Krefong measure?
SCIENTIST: 0.023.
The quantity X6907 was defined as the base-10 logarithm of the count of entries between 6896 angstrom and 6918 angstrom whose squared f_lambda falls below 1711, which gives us 0.70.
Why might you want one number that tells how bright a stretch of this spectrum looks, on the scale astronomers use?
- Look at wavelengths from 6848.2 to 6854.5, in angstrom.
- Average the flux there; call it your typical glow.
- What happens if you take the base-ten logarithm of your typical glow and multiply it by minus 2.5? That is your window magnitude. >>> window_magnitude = -4.07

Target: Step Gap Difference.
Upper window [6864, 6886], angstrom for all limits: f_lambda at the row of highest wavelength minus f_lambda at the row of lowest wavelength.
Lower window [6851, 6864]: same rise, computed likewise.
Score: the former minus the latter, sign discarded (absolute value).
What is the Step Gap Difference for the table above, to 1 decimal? 5.1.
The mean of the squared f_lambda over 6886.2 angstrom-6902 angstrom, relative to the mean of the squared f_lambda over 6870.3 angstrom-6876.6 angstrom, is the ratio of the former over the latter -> 0.95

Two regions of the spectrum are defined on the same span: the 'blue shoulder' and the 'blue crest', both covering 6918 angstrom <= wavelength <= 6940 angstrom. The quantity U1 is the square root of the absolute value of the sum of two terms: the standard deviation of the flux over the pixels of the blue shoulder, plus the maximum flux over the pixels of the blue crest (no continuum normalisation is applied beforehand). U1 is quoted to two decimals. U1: 6.82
